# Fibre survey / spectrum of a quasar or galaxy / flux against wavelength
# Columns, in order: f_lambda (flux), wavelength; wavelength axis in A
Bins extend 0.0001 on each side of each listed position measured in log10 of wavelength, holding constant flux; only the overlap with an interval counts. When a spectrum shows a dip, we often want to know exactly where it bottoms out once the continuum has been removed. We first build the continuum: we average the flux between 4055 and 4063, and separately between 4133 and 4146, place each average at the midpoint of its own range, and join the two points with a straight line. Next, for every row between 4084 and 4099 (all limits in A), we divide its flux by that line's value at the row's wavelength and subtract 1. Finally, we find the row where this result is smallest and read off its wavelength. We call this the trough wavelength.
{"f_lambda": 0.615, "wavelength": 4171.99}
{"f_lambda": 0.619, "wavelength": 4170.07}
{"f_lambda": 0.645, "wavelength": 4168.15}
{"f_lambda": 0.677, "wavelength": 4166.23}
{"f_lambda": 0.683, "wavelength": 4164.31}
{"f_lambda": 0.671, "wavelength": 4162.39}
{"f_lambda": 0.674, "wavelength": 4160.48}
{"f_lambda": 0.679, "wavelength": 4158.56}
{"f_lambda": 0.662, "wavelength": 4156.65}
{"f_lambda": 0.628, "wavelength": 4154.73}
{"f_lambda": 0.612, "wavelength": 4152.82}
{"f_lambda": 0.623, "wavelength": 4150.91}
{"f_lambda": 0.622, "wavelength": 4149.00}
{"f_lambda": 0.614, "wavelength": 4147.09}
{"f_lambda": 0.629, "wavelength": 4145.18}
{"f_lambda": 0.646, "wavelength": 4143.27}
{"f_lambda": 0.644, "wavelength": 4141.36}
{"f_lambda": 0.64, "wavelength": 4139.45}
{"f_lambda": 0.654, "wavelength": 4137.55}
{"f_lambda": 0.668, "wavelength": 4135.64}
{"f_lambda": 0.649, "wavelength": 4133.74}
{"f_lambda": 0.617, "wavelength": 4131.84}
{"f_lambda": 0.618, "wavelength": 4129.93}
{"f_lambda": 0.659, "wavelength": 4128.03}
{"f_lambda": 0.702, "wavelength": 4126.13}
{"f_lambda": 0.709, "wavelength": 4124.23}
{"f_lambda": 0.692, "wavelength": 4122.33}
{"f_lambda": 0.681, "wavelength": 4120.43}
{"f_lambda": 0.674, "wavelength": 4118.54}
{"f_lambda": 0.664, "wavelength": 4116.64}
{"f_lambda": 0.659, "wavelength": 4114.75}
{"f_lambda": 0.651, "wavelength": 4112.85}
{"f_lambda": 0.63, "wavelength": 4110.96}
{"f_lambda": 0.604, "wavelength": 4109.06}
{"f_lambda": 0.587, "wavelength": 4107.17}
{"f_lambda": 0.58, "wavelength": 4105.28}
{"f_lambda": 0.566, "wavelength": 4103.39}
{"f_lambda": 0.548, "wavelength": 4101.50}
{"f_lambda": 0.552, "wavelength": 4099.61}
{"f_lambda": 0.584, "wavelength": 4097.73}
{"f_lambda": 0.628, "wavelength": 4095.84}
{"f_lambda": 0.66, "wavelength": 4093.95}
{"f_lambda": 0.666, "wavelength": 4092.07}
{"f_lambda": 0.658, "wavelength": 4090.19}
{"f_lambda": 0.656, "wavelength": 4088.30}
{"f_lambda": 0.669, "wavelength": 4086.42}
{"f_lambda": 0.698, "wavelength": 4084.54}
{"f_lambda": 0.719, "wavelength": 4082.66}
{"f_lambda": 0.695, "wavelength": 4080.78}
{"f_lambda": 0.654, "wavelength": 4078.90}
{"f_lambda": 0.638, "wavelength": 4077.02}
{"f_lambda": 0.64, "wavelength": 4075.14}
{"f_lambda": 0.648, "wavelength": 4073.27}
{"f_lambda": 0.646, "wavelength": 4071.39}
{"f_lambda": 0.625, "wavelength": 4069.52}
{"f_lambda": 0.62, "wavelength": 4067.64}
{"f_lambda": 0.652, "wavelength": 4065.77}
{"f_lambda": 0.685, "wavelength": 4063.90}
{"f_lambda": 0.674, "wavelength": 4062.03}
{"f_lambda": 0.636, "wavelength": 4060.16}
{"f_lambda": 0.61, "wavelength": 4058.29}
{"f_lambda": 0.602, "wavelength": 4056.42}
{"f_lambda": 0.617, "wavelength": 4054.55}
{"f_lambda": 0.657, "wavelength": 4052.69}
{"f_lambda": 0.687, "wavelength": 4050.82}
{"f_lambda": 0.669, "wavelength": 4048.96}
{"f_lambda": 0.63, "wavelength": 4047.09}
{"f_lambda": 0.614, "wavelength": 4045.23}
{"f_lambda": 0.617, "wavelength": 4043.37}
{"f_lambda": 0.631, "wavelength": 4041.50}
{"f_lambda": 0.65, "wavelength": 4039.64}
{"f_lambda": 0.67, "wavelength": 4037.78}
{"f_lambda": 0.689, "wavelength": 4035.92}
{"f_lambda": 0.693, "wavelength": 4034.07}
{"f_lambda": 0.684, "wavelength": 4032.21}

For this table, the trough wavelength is 4097.73 A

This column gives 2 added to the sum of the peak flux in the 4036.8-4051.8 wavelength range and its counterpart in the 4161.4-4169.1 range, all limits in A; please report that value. 3.37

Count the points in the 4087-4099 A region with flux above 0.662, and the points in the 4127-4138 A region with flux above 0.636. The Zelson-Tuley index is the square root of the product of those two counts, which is 2.0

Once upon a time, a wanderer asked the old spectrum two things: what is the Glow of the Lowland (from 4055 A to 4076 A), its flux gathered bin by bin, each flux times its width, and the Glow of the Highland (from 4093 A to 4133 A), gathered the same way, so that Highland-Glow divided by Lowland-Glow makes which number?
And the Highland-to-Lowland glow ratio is 1.9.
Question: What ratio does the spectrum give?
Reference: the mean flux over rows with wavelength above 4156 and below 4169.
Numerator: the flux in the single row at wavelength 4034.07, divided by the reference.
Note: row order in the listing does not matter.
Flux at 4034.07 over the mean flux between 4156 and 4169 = 1.03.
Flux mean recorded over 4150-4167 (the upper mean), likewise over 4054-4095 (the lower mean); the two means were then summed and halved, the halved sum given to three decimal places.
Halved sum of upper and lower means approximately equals 0.655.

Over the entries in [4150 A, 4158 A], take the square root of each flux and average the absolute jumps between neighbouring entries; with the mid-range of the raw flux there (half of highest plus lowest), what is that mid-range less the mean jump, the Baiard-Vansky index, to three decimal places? 0.624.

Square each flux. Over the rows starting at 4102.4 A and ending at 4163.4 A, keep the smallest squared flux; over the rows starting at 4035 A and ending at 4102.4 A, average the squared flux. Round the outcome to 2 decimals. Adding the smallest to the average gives 0.74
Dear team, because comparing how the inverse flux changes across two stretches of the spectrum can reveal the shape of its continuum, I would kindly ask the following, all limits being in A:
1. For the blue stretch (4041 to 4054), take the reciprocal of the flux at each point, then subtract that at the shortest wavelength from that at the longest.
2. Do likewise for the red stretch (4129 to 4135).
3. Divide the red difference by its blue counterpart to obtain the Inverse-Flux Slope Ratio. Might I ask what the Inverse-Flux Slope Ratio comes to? 1.2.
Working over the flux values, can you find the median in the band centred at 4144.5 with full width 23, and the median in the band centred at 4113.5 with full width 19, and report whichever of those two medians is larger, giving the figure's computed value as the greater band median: 0.655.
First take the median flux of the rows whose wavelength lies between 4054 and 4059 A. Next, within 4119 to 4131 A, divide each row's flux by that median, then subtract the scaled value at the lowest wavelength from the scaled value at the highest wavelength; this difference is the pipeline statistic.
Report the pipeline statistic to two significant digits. -0.10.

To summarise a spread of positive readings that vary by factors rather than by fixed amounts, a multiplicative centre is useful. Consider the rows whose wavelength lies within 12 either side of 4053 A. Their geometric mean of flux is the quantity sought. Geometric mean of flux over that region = 0.640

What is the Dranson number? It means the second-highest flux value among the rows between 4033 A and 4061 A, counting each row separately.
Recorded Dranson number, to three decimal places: 0.689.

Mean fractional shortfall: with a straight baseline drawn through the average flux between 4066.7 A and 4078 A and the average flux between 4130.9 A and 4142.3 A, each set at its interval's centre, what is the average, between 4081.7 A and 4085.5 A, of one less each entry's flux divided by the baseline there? -0.11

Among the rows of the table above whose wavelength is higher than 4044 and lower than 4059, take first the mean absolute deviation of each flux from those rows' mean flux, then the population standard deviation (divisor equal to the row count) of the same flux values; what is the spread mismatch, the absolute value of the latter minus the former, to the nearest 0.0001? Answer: 0.0028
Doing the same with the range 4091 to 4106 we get 0.0041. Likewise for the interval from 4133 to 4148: 0.0037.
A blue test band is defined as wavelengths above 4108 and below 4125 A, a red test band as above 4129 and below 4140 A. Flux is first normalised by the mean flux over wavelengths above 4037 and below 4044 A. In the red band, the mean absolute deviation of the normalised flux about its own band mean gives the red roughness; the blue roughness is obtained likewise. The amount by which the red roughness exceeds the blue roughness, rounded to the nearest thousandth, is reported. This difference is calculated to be -0.012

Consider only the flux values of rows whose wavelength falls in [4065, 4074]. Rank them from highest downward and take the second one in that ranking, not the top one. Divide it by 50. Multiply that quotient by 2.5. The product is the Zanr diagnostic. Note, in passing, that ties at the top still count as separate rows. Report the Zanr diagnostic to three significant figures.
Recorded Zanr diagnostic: 0.0324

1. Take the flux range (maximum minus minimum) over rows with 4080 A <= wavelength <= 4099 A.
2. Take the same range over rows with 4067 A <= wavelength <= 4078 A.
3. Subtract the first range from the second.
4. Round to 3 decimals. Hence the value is -0.107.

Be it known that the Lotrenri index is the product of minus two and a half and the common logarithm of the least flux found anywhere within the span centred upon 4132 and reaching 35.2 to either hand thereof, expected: 0.65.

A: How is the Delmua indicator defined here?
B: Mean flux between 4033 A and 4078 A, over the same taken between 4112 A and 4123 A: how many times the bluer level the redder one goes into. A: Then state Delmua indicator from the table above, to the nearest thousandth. 0.964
